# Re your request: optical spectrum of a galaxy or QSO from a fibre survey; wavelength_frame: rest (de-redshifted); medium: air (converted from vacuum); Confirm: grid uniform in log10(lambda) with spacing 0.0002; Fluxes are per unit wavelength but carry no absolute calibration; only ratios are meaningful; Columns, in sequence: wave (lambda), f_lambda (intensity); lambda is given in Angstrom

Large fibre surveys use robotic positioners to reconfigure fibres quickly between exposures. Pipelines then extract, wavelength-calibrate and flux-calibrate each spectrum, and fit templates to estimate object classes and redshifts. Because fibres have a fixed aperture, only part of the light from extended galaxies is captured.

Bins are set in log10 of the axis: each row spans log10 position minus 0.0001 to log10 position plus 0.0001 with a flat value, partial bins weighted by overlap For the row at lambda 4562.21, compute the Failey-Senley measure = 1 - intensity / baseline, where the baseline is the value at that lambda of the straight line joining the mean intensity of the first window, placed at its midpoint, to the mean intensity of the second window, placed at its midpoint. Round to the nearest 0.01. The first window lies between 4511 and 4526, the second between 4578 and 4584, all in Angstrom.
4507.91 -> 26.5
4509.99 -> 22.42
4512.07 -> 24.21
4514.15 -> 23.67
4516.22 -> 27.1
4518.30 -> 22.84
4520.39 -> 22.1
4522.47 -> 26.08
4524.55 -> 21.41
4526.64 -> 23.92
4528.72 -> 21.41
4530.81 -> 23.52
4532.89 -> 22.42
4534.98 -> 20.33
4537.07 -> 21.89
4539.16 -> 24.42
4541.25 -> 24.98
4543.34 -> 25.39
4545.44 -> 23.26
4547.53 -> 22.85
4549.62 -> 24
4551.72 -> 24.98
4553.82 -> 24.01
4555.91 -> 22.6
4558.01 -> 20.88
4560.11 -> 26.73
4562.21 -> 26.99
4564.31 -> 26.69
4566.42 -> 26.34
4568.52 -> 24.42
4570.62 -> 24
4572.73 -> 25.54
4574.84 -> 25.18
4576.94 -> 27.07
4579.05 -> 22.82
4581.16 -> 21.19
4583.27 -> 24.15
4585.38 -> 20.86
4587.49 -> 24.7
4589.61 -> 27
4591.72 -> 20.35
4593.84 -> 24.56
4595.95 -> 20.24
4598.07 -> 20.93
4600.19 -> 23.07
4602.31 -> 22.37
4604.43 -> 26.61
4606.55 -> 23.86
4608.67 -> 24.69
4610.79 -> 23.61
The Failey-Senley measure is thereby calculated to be -0.17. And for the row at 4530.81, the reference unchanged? 0.01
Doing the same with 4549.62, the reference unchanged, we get -0.03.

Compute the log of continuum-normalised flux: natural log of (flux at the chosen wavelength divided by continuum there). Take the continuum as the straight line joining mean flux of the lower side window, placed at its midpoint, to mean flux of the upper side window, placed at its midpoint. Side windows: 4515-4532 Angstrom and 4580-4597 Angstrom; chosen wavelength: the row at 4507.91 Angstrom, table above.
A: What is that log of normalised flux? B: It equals 0.11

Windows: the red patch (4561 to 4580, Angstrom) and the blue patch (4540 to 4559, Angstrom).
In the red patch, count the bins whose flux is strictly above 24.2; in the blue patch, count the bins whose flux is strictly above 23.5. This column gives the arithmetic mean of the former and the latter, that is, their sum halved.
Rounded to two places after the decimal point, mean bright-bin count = 6.00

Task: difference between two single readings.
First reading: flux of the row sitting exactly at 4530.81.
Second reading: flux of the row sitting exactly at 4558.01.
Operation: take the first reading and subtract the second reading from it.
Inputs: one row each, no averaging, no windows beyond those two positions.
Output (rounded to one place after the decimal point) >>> 2.6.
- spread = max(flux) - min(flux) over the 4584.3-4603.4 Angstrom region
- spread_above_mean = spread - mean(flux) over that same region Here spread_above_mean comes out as -15.9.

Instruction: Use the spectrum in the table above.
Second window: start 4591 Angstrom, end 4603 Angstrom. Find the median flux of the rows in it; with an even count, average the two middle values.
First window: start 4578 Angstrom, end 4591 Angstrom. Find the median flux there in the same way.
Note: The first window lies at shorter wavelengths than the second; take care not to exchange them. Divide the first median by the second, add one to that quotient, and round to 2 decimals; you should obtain 2.08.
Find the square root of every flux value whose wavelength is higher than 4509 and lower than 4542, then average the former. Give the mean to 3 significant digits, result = 4.82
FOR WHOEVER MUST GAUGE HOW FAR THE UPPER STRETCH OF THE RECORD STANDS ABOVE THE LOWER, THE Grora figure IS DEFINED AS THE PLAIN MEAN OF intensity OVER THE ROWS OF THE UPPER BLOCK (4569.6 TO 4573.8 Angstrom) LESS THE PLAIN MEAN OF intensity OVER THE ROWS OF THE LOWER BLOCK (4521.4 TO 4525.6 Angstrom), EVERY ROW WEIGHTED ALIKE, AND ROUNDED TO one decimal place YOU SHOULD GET 1.0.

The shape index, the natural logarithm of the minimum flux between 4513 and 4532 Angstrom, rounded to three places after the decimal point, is 3.064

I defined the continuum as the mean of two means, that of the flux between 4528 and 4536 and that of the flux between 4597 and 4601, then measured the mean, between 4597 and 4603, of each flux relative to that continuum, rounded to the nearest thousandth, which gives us 1.007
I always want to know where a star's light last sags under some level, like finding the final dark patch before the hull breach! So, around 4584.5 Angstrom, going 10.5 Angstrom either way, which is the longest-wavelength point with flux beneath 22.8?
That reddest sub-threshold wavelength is 4591.72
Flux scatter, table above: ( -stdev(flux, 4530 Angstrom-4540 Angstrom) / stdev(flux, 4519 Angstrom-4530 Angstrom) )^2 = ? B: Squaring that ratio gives 0.61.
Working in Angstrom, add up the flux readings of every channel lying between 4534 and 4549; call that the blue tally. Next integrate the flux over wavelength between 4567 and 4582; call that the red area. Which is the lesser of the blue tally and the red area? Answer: 163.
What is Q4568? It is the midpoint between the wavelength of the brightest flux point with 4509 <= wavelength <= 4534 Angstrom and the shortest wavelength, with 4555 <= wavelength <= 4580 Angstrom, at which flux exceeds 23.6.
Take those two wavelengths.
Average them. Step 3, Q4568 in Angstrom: 4538.2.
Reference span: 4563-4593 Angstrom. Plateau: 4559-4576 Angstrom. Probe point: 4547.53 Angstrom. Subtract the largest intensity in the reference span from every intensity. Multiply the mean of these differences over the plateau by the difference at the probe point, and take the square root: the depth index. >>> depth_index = 2.4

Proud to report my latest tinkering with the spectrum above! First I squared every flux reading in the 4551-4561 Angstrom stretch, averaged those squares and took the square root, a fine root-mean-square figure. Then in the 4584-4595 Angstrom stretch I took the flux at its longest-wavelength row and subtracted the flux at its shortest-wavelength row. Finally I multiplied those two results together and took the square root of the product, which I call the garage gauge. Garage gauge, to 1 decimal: 9.4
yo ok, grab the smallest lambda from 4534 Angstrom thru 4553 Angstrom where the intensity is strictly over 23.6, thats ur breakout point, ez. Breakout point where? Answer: 4539.16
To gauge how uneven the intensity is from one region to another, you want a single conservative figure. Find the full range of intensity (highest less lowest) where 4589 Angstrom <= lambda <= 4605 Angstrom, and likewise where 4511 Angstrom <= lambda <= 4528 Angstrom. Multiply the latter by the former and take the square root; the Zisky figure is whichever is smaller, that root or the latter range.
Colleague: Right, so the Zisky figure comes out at 5.7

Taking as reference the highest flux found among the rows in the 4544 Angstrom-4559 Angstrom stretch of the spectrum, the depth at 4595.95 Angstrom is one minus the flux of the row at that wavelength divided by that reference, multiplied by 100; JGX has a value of 19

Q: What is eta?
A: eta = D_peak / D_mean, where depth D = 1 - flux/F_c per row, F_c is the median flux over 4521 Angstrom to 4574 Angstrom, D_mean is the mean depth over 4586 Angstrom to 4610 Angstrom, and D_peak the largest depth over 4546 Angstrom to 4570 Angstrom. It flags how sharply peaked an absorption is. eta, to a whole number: 6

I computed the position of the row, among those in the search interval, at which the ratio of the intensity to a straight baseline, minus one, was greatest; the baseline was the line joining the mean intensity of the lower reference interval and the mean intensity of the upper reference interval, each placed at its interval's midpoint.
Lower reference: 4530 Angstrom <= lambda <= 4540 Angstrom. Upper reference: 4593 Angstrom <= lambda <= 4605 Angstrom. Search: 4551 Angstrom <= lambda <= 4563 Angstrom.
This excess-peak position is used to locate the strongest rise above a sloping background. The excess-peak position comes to 4562.21 Angstrom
